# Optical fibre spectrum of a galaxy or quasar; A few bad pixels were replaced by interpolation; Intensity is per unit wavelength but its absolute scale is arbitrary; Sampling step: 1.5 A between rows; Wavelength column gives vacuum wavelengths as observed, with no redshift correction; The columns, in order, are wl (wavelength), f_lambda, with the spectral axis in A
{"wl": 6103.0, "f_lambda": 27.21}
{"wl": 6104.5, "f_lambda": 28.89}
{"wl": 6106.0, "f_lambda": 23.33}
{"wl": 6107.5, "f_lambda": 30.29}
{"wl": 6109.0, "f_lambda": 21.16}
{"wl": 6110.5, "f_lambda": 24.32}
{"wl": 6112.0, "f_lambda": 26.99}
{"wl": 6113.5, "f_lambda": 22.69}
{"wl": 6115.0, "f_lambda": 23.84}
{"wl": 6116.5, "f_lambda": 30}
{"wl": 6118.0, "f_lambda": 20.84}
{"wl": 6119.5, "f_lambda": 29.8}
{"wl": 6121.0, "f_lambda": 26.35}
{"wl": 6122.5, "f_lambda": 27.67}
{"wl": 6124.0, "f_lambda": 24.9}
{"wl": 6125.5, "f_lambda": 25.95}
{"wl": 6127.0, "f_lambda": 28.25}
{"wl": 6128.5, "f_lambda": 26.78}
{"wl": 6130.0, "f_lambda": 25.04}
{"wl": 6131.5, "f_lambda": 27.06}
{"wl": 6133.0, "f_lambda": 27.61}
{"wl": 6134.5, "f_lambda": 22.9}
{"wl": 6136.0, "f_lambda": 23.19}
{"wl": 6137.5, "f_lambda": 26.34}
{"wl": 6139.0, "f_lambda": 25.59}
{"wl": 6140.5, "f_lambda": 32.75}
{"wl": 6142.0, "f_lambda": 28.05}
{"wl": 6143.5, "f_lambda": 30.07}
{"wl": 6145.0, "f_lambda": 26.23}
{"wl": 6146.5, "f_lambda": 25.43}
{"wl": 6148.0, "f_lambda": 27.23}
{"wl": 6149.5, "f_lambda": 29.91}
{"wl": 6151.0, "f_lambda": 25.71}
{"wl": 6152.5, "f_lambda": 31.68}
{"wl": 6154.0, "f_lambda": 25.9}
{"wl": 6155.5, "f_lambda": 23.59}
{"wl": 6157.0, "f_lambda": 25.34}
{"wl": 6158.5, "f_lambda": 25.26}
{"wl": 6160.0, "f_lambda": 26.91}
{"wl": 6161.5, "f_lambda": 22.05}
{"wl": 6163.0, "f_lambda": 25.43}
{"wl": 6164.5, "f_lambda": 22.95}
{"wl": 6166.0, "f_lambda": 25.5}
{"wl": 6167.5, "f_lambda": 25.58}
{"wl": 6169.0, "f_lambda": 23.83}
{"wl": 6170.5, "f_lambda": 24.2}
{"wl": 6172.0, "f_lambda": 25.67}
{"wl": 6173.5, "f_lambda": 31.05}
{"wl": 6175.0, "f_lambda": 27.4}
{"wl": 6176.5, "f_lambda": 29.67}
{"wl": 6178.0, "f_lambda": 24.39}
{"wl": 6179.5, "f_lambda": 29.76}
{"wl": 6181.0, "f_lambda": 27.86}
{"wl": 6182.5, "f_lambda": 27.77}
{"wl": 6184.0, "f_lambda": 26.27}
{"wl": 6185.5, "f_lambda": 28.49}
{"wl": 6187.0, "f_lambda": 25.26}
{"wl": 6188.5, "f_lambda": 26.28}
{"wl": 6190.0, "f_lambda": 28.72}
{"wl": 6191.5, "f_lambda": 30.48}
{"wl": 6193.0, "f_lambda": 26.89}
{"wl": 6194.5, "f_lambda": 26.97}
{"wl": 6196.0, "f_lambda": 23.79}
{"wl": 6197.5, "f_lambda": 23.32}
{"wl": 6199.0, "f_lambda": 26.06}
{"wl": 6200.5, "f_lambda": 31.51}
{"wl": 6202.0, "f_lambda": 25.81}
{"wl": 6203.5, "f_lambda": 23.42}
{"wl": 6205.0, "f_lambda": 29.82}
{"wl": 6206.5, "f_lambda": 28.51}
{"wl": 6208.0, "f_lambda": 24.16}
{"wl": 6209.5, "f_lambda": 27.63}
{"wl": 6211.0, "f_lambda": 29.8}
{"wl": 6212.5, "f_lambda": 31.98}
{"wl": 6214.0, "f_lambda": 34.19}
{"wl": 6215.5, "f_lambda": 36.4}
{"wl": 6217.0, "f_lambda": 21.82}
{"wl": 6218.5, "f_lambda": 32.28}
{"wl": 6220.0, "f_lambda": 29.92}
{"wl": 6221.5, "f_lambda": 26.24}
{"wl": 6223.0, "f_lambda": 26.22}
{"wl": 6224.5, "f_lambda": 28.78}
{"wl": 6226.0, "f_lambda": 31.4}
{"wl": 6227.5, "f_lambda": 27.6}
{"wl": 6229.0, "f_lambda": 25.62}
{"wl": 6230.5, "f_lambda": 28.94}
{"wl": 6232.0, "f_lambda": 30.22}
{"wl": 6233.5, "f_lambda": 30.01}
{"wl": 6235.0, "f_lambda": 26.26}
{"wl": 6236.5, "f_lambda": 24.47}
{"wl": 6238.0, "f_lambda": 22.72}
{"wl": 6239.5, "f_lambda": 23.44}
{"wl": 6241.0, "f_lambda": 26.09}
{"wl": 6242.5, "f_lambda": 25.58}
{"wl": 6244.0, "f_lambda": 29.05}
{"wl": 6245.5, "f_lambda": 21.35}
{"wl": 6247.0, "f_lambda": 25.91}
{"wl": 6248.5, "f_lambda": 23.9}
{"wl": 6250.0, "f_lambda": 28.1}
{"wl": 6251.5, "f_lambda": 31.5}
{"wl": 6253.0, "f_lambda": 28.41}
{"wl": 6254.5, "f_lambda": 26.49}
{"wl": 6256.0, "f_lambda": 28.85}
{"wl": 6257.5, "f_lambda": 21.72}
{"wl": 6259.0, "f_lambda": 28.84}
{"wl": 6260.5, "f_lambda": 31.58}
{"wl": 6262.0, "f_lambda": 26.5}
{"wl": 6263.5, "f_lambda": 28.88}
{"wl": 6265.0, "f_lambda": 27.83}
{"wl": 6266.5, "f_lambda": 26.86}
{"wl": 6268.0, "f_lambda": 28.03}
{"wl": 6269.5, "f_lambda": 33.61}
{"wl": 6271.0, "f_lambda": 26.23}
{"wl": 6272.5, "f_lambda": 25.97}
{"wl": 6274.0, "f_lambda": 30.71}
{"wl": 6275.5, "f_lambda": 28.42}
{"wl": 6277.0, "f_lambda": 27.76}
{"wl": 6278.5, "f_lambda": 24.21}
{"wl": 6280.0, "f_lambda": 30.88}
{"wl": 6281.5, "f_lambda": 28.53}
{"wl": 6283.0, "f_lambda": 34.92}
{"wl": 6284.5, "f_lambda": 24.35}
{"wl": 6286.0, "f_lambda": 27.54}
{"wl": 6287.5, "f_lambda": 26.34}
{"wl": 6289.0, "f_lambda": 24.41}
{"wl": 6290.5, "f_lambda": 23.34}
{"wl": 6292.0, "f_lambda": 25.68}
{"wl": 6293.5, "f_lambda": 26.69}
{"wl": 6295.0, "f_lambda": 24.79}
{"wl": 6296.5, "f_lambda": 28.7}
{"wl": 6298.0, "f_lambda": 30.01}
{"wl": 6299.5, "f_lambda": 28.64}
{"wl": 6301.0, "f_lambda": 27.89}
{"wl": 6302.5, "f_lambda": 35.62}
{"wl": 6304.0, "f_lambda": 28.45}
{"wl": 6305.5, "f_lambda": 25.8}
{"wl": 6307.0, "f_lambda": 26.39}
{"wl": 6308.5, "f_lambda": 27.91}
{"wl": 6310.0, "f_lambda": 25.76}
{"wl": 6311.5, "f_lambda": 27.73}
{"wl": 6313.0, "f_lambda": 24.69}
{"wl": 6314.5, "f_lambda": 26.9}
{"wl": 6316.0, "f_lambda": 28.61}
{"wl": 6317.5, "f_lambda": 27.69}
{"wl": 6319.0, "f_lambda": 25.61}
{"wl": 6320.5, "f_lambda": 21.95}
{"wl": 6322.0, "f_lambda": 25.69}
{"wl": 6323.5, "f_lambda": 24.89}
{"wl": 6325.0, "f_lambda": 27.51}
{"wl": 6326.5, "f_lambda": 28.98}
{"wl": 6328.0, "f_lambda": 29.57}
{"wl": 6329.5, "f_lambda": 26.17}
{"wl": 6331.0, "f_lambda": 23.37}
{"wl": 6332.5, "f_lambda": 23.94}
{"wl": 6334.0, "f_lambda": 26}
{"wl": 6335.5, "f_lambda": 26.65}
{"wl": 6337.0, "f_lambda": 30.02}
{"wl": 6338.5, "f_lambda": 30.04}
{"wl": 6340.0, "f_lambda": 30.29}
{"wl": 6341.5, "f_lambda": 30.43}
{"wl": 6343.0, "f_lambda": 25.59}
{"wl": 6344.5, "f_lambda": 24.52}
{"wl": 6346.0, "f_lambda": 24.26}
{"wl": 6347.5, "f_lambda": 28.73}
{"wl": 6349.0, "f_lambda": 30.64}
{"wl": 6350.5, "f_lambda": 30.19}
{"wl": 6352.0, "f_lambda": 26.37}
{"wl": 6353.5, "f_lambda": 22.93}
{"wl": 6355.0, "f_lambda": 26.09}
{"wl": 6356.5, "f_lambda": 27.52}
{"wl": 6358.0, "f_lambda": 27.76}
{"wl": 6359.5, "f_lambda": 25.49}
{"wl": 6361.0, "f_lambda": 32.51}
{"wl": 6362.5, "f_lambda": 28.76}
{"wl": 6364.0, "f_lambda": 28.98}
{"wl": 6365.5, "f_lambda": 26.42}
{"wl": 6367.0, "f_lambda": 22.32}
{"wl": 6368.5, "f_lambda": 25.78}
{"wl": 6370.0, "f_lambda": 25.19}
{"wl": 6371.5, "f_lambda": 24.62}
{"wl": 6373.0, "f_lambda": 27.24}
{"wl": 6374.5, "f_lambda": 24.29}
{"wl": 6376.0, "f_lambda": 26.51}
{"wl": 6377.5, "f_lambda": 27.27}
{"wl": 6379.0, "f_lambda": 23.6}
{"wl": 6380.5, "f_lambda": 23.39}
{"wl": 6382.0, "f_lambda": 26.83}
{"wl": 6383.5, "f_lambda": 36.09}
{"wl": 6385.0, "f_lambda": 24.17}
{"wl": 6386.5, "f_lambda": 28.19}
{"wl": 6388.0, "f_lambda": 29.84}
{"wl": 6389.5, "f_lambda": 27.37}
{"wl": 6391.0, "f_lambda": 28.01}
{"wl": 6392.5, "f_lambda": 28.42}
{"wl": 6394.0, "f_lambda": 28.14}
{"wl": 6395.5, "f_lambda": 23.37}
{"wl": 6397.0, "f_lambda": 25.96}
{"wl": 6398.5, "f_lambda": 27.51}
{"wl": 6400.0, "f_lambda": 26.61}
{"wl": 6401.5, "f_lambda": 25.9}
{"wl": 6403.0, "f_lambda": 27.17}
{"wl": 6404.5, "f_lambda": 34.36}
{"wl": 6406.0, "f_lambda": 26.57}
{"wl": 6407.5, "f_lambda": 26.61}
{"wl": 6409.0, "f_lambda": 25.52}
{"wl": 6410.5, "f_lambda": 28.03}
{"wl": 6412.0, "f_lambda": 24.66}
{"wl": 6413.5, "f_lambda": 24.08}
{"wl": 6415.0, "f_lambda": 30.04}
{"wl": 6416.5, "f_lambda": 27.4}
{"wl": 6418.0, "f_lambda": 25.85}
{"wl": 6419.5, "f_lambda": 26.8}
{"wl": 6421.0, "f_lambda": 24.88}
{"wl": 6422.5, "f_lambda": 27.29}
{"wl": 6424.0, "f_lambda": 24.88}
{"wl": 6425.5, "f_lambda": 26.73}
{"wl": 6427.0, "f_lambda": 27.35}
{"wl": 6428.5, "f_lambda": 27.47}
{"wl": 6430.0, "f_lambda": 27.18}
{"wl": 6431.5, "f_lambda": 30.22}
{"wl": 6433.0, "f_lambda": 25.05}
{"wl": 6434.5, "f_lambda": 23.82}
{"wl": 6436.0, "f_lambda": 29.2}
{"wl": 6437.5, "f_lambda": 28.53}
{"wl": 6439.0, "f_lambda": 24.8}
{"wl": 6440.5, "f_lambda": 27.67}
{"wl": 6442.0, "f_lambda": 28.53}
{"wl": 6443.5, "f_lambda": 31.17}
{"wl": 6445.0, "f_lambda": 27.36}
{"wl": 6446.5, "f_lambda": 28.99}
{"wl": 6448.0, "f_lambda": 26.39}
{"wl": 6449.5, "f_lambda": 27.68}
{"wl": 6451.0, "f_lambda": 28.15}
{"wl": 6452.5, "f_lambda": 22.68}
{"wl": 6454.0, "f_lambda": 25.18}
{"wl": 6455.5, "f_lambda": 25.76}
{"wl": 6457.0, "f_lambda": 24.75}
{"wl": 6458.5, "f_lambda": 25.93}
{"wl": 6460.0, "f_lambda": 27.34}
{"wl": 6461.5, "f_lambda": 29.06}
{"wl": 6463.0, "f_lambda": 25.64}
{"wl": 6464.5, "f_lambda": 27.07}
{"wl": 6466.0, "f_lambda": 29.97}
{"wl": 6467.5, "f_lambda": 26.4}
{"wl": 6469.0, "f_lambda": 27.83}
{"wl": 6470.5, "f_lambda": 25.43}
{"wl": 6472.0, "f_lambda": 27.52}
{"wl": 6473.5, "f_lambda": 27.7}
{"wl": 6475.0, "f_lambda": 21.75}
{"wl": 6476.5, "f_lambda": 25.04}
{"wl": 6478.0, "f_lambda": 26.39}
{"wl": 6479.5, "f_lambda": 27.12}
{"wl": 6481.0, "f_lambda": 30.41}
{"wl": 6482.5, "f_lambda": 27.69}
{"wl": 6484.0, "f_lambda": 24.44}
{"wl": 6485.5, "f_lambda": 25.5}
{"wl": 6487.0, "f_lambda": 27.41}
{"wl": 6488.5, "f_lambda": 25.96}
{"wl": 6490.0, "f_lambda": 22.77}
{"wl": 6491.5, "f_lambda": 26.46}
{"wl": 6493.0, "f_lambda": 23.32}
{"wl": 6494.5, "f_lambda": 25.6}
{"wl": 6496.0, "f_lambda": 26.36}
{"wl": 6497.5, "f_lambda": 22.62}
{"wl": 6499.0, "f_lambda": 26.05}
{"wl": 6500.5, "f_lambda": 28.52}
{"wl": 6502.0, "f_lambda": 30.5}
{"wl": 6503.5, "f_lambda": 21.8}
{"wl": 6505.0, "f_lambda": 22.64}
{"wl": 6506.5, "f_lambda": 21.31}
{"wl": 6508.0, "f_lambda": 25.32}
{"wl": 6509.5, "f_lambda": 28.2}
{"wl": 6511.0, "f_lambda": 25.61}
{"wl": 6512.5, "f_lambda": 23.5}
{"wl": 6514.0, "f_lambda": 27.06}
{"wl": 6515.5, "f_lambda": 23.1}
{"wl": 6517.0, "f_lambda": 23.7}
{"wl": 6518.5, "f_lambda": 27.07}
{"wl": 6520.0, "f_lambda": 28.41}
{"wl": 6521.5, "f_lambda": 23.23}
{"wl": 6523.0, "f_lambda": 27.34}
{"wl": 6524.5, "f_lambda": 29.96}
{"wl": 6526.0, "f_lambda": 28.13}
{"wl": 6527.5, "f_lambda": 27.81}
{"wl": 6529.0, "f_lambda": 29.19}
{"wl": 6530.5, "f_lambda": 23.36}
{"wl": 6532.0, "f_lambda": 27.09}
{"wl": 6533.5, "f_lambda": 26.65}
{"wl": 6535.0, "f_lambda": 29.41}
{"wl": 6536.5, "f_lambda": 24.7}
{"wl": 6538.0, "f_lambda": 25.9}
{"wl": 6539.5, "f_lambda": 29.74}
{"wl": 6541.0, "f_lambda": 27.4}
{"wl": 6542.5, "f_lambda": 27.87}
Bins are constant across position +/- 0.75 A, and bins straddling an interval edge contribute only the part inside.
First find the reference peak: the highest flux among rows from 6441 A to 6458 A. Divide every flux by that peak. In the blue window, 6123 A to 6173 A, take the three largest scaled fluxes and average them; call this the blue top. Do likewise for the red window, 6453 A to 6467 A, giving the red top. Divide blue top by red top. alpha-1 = 1.09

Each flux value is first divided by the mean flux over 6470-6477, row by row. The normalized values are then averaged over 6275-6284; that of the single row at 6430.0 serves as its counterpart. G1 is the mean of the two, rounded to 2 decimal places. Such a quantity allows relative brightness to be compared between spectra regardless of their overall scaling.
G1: 1.10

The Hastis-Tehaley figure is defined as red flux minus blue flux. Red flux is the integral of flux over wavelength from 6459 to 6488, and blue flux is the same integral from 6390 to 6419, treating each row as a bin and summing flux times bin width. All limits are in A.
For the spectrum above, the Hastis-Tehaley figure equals -7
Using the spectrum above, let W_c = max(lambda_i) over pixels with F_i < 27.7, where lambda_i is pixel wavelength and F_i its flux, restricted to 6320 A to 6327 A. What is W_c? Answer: 6325.0 A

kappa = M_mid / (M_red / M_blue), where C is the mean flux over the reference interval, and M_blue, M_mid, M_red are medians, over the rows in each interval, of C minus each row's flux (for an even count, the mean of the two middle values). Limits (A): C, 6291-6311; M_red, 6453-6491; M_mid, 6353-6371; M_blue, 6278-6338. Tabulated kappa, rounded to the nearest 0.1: 1.3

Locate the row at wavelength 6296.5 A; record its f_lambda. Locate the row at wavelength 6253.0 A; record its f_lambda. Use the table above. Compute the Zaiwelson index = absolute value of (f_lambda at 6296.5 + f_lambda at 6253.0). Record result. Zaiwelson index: 57.1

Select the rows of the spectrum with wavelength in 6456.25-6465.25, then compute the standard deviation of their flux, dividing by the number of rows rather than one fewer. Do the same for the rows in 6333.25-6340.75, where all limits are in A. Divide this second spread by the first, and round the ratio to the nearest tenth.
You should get 1.3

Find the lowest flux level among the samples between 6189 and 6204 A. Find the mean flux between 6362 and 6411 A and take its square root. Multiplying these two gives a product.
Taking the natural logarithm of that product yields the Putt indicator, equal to 4.80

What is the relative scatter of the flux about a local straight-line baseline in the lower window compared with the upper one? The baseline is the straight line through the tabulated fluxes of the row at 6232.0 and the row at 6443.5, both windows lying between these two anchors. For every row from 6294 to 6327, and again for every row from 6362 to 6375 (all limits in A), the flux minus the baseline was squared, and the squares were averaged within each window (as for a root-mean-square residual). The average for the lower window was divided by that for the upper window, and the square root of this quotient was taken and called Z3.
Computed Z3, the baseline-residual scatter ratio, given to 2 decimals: 0.79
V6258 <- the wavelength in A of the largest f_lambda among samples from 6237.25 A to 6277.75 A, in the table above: 6269.5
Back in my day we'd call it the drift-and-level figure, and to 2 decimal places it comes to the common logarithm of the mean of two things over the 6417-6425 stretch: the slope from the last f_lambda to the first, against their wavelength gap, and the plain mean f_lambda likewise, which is 1.11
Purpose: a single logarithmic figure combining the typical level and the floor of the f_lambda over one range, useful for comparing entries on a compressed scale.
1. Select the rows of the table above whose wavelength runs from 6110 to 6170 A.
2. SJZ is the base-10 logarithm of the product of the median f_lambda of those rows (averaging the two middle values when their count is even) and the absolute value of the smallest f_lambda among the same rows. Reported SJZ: 2.73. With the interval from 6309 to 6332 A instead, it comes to 2.76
